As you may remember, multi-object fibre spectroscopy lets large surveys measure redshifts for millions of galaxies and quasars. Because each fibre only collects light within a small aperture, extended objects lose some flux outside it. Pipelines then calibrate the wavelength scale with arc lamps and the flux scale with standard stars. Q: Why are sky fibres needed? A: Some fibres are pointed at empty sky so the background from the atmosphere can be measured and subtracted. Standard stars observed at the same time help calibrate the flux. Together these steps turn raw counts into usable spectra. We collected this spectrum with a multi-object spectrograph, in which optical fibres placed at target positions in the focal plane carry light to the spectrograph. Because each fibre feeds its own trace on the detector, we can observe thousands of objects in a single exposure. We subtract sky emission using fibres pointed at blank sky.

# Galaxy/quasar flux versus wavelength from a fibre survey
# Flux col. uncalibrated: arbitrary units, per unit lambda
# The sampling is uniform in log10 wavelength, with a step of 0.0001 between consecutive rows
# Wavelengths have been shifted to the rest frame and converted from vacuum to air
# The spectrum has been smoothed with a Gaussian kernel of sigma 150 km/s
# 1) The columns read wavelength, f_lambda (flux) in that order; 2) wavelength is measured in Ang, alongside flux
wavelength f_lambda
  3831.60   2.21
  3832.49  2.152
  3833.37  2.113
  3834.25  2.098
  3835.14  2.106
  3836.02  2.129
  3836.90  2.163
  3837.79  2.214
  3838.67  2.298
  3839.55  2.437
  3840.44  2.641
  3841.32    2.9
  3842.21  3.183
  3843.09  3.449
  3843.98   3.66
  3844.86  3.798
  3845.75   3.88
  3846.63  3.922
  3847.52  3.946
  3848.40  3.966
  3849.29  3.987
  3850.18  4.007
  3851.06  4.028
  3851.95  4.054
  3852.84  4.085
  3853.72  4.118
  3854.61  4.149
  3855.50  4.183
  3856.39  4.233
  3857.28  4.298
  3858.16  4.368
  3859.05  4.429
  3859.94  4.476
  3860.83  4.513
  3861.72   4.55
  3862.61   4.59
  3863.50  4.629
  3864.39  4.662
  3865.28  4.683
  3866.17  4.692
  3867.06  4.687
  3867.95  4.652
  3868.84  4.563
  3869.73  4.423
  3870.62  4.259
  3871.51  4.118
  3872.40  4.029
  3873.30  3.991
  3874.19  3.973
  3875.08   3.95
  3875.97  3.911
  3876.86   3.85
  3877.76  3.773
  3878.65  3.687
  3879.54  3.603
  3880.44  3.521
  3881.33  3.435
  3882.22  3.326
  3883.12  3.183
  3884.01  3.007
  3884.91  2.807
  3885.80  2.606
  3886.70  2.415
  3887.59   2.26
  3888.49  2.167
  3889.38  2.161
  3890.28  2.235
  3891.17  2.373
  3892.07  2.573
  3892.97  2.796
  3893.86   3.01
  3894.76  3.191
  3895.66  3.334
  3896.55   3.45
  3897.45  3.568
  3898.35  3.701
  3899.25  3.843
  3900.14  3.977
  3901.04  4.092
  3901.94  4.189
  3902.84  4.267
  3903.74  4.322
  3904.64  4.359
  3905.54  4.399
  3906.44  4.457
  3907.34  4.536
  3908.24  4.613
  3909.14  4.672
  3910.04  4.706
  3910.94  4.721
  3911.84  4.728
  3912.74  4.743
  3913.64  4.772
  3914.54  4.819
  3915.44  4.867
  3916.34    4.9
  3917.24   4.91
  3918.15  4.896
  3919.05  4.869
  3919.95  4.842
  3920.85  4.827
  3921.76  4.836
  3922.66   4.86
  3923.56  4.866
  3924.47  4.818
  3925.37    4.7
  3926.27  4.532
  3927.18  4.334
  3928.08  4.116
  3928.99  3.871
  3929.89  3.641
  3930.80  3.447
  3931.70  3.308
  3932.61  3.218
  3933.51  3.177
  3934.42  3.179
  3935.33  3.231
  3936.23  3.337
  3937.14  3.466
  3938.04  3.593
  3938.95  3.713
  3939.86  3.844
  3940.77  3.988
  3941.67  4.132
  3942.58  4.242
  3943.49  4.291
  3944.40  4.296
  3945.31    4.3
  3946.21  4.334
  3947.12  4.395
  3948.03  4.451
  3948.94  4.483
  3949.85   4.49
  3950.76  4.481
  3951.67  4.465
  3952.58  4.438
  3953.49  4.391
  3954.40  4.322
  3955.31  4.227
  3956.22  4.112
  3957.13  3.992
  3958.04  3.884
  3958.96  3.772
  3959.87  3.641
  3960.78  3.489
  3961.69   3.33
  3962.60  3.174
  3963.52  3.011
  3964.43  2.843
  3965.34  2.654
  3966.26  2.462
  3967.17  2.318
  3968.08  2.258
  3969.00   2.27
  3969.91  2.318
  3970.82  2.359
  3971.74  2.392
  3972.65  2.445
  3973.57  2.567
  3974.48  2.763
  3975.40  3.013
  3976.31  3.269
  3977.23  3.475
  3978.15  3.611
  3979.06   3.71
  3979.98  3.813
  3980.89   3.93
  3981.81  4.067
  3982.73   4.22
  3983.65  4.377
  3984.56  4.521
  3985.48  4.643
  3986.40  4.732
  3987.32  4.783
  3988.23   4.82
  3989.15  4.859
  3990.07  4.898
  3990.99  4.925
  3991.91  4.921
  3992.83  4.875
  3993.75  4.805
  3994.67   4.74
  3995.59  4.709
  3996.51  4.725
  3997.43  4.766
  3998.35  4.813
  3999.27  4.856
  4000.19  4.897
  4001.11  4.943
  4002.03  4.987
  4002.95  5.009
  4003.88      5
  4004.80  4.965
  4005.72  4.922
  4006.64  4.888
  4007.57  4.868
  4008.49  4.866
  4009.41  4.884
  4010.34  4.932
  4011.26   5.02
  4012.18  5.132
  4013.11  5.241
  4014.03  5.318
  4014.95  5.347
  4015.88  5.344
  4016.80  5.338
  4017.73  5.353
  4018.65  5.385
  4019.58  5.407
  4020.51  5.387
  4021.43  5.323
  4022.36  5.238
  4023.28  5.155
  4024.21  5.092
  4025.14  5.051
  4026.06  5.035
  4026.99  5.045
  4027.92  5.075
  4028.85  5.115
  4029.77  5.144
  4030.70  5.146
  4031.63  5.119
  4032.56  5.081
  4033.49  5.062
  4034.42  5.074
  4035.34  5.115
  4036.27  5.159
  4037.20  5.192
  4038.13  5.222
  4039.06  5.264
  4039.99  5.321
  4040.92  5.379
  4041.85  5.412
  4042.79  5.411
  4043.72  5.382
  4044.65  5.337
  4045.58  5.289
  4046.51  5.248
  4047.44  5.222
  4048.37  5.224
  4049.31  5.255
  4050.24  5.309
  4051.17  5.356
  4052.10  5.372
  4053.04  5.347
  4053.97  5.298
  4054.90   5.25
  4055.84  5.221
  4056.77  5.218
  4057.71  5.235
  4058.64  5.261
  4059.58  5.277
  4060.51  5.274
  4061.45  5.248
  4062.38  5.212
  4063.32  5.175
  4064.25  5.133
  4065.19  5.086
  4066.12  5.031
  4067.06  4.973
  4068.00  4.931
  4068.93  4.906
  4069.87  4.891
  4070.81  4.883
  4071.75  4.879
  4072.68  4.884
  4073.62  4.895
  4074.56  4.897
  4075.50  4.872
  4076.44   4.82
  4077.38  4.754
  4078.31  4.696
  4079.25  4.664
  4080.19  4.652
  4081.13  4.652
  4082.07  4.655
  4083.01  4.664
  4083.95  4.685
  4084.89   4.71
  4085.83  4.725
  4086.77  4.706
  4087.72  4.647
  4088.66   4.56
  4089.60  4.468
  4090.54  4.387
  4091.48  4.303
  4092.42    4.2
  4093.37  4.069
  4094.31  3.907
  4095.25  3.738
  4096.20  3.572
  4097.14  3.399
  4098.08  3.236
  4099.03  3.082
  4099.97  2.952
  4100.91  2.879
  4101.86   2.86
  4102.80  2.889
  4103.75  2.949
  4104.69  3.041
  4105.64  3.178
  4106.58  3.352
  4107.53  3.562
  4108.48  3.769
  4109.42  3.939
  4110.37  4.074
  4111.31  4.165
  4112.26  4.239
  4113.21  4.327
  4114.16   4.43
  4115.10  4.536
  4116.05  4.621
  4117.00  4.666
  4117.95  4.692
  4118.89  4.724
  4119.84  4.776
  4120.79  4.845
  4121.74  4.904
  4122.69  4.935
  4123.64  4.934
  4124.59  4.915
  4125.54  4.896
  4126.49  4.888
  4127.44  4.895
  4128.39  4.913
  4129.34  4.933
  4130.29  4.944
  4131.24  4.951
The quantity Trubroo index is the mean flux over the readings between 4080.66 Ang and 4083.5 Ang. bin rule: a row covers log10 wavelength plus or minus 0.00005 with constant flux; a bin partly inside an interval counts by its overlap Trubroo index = 4.7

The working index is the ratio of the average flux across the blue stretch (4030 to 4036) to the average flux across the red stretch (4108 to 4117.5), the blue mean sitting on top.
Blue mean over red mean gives 1.19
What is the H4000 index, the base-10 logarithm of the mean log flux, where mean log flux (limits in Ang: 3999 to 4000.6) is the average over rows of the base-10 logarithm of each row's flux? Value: -0.162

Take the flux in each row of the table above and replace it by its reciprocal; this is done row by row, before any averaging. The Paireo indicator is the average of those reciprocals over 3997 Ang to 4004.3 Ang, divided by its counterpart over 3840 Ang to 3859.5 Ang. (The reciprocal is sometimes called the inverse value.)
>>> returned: 0.78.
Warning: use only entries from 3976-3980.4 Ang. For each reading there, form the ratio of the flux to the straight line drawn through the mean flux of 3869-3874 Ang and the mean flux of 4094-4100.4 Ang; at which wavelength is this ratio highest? 3979.98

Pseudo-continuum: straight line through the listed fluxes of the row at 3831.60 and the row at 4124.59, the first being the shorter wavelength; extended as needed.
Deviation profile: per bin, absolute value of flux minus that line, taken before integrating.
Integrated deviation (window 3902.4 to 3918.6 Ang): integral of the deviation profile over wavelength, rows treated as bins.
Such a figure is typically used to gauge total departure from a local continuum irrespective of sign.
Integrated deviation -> 28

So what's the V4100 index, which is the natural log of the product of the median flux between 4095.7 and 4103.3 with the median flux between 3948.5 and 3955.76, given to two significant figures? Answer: 2.6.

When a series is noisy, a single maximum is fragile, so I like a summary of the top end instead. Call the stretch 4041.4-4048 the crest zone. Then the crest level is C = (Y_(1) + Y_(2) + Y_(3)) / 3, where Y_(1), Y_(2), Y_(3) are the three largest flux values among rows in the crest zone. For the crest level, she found 5.40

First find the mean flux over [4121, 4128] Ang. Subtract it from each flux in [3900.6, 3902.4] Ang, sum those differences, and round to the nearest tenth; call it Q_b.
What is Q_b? -1.5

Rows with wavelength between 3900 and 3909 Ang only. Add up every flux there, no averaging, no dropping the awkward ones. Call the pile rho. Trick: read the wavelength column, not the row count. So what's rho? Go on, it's 43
